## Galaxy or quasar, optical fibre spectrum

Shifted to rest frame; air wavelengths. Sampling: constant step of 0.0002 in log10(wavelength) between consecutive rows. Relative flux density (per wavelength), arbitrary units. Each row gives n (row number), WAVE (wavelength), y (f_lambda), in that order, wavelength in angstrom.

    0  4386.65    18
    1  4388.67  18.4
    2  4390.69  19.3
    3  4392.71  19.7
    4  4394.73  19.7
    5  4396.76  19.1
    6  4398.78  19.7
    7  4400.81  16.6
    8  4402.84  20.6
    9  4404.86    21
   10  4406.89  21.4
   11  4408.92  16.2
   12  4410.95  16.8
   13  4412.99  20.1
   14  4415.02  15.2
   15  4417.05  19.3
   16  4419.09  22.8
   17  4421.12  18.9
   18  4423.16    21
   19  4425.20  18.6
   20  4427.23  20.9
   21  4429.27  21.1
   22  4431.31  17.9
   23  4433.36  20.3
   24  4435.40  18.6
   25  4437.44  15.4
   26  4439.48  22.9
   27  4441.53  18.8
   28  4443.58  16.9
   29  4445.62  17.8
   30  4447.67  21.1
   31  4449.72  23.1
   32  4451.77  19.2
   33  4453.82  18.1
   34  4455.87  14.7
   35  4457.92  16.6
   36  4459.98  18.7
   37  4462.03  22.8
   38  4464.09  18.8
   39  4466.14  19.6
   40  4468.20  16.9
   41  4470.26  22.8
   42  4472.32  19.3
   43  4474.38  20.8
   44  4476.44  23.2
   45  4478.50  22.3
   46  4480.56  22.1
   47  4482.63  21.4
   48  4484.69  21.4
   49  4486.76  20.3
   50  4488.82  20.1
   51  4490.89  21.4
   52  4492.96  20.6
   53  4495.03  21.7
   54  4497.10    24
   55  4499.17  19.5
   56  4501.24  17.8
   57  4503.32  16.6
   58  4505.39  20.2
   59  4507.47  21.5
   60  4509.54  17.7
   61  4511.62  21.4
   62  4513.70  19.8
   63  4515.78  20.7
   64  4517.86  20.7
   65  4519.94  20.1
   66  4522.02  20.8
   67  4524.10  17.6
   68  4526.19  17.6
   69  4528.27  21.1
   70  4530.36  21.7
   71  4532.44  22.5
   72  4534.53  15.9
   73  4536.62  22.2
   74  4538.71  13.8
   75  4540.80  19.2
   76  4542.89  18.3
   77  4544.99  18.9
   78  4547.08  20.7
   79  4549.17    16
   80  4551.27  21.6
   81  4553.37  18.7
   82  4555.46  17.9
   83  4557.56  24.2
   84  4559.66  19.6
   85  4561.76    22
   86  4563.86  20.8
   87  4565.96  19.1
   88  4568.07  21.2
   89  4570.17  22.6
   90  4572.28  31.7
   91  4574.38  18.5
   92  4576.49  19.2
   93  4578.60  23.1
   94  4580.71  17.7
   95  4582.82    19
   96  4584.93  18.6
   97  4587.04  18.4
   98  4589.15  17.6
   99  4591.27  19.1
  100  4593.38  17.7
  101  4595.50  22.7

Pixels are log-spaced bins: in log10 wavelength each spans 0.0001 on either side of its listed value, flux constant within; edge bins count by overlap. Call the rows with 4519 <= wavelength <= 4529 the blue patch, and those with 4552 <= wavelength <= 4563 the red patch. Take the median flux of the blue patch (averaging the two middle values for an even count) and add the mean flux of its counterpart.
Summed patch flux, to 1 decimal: 40.6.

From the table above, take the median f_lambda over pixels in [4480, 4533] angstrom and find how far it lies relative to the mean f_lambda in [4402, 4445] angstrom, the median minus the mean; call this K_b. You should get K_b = 1.4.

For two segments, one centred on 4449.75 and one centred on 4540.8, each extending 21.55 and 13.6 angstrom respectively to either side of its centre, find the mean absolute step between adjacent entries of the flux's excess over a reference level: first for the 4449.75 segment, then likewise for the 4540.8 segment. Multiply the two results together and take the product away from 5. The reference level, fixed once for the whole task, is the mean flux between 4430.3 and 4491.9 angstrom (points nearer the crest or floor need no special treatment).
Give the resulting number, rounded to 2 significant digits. -6.2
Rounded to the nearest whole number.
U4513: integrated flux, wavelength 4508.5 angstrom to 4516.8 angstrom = 165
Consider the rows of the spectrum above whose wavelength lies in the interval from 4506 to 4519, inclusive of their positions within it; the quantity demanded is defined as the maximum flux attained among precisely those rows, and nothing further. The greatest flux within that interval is 21.5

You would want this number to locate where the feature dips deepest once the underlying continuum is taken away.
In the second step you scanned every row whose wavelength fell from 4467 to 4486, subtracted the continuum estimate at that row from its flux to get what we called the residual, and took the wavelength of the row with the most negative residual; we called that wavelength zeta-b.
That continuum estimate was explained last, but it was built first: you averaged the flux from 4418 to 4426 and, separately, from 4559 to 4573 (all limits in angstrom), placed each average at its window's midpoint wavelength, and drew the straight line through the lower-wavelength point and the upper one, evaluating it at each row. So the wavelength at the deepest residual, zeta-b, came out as 4468.20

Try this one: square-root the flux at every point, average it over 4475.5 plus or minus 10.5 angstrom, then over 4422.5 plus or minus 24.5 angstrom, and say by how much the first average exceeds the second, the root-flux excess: 0.21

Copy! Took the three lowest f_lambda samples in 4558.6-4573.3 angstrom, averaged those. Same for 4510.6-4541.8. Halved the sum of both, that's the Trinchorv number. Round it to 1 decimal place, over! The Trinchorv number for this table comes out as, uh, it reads 17.8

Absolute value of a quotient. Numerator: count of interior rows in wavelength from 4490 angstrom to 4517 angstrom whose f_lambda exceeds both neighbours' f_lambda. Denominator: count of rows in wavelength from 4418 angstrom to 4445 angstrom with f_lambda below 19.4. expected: 0.43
